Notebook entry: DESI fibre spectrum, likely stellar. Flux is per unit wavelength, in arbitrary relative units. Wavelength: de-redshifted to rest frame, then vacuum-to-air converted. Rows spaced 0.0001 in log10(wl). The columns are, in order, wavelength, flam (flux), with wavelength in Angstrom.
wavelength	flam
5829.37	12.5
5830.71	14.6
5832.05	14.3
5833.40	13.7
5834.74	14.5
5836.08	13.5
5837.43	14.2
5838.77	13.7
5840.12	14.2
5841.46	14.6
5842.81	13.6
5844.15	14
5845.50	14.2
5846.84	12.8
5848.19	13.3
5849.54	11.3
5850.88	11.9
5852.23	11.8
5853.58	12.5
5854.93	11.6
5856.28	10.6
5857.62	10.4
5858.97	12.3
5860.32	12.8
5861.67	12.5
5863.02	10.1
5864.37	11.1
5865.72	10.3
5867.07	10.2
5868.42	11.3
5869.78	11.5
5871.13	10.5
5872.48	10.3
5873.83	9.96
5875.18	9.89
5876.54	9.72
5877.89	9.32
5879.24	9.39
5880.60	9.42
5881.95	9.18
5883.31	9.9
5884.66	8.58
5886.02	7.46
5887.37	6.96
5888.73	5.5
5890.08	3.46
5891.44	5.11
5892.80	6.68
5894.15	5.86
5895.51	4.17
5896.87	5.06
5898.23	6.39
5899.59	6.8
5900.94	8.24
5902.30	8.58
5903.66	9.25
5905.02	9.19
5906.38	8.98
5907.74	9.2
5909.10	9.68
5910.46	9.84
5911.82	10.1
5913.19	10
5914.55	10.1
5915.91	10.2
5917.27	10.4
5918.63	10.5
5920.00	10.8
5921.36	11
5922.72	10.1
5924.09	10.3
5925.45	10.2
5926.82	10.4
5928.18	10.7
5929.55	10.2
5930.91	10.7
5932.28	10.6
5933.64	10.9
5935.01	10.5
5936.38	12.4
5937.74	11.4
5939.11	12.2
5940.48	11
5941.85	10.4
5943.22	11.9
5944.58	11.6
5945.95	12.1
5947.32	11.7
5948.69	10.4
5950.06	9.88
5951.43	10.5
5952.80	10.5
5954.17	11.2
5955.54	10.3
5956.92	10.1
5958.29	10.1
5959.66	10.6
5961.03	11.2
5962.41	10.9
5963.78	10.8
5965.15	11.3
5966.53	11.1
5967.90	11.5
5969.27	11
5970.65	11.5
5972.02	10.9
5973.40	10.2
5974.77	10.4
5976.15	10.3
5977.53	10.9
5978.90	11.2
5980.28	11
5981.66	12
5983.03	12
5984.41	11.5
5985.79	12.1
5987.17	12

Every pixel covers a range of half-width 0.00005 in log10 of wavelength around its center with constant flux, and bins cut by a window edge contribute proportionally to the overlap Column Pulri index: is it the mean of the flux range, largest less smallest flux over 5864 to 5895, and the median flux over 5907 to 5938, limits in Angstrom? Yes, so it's 9.2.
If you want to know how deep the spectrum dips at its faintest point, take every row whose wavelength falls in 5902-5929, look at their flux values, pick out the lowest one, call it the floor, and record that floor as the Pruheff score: 8.58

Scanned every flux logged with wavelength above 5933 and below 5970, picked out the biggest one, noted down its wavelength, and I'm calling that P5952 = 5936.38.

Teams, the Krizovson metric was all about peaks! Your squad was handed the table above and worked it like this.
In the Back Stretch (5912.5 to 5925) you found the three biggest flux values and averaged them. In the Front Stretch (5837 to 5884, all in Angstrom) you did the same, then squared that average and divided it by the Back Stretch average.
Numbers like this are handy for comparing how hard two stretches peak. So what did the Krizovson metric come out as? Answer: 19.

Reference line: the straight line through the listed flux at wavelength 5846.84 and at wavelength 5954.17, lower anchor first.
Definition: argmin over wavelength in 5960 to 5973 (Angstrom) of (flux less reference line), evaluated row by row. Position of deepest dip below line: 5963.78 Angstrom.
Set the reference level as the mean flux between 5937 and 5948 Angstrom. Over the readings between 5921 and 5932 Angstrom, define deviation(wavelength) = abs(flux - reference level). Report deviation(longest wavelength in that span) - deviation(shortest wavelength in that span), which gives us 0.3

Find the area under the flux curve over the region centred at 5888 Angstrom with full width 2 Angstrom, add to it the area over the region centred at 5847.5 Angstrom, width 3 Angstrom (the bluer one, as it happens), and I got 52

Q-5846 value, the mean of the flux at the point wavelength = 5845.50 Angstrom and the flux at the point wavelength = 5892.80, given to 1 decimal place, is 10.4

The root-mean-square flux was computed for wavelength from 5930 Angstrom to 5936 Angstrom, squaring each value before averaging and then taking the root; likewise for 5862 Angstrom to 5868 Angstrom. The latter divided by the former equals 1.0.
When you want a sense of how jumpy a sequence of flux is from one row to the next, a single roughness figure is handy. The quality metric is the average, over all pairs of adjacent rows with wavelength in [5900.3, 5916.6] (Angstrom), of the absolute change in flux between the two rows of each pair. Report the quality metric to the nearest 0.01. 0.25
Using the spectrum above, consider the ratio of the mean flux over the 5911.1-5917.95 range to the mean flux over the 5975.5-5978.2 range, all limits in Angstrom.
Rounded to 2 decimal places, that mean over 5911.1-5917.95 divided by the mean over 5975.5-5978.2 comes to 0.96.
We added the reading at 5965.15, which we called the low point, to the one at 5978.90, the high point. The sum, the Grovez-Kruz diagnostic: 22.5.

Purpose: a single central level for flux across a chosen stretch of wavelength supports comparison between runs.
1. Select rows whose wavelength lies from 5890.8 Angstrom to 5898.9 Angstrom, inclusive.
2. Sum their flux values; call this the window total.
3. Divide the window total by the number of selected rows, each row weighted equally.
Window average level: 5.5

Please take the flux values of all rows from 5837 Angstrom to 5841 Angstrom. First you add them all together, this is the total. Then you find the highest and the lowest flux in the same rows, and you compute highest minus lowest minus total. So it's -42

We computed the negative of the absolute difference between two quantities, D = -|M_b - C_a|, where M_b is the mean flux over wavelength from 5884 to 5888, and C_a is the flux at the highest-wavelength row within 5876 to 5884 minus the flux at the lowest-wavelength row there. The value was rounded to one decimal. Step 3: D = -7.5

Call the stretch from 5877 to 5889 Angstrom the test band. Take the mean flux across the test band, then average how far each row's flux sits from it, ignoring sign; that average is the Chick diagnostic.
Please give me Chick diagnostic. 1.2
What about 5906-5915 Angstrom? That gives 0.4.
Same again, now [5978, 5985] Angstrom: 0.4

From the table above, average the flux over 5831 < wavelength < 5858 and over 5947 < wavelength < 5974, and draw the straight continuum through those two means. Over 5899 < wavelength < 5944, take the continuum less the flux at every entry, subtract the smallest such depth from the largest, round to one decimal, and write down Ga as 6.3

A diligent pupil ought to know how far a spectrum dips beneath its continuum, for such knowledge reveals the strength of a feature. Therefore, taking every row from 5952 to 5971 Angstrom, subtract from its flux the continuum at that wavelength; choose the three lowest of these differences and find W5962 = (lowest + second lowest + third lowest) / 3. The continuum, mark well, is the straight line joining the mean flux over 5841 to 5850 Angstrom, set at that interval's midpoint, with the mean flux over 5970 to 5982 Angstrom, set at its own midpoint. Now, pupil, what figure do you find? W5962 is -1.1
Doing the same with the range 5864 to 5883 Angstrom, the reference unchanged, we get -3.5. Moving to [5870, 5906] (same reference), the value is -8.3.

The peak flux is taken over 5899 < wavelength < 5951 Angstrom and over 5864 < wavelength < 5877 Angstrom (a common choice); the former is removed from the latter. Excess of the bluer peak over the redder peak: -1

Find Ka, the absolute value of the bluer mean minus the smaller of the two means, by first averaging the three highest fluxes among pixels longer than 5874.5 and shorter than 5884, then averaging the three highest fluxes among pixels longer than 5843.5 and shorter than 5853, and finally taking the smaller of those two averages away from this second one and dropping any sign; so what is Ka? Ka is 4.0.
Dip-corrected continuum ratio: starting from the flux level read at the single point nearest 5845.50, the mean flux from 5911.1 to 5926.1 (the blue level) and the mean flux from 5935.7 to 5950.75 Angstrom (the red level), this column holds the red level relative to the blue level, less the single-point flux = -13.1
